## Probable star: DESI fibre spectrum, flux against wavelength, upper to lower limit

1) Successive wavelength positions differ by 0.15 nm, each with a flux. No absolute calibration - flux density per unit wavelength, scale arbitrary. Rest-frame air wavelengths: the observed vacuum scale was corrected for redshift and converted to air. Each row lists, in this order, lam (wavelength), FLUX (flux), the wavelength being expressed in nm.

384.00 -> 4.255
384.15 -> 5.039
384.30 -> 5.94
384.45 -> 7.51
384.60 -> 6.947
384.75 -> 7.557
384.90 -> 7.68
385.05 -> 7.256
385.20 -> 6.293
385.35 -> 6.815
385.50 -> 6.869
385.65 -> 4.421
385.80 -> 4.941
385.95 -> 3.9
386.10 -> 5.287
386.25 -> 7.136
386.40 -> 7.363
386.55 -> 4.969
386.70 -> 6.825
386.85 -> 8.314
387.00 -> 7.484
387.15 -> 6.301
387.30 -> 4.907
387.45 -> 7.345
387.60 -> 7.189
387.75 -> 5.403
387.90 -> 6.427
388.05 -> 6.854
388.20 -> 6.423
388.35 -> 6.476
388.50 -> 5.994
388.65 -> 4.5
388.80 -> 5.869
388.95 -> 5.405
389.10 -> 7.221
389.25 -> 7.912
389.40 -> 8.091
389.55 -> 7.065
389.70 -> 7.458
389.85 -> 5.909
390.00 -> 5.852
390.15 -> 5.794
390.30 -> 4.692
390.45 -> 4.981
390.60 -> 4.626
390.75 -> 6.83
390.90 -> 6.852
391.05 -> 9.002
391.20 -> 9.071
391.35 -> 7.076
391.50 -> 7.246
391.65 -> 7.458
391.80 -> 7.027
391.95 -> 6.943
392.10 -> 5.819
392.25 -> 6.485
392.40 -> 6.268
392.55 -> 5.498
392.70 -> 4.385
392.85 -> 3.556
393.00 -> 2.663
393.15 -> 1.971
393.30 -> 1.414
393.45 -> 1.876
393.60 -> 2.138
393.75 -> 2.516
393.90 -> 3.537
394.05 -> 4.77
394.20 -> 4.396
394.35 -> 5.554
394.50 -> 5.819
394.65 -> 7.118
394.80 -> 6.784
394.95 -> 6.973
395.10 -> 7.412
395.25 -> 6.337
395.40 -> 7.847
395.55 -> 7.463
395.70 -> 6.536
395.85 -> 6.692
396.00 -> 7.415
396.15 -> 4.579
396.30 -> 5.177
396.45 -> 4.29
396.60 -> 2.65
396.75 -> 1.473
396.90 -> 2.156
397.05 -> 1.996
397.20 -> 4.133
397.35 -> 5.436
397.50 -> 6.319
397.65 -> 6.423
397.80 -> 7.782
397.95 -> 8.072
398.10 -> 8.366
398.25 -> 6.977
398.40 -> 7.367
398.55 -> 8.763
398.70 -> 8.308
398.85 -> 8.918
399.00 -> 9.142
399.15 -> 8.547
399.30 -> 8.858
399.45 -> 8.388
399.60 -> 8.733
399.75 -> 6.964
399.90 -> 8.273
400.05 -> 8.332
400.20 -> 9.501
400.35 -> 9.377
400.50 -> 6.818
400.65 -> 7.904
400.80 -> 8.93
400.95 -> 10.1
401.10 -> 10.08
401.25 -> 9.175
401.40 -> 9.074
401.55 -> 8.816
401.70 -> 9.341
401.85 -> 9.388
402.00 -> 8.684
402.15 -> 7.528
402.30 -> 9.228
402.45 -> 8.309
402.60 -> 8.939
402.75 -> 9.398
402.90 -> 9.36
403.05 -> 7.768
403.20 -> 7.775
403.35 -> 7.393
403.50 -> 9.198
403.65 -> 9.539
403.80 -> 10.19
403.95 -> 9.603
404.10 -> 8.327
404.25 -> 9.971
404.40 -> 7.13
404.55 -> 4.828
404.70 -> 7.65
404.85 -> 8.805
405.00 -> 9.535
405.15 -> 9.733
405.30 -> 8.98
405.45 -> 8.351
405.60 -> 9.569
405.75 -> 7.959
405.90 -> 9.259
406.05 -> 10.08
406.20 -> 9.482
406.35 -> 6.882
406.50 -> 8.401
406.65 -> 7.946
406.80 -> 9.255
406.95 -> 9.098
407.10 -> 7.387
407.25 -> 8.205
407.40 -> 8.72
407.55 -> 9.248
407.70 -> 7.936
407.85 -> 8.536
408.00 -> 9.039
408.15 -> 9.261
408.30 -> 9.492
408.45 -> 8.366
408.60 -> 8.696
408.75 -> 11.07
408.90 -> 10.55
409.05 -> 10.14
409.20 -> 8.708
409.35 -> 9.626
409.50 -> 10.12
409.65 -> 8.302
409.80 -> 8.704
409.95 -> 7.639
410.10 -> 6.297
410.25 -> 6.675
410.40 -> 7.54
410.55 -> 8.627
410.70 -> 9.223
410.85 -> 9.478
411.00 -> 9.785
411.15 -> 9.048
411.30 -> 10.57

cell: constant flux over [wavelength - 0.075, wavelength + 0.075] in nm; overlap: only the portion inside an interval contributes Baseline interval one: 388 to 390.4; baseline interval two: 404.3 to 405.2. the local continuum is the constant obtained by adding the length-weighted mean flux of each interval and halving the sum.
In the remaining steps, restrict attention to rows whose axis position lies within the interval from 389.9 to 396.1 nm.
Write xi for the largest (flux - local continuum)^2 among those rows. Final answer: 32.8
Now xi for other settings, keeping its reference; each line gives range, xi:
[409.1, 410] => 8.9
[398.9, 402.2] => 8.8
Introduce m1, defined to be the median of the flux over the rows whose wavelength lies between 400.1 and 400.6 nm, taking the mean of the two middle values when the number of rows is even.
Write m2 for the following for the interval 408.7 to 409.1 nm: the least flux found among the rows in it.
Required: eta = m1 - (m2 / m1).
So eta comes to 8.3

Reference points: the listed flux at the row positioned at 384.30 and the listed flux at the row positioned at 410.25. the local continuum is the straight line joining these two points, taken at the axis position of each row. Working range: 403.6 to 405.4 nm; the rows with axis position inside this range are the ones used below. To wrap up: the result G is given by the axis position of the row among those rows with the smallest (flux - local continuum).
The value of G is 404.55 nm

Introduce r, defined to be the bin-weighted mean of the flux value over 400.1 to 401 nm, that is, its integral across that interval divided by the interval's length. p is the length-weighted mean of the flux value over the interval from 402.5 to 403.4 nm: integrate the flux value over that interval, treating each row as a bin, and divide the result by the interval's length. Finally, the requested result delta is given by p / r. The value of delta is 1.0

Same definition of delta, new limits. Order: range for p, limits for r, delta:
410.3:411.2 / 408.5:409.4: 0.9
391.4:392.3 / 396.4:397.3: 2.4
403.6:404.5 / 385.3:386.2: 1.7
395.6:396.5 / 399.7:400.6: 0.7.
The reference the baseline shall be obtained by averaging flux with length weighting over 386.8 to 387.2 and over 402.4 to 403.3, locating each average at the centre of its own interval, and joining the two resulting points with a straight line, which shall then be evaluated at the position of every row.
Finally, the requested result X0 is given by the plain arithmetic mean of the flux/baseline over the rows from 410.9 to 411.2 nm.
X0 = 1.03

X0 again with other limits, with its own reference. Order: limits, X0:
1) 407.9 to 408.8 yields 1.04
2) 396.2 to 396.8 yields 0.42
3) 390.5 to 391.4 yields 0.94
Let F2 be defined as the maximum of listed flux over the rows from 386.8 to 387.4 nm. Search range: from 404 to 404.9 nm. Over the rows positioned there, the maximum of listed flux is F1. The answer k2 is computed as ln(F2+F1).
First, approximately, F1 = 9.971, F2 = 8.314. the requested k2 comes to 2.91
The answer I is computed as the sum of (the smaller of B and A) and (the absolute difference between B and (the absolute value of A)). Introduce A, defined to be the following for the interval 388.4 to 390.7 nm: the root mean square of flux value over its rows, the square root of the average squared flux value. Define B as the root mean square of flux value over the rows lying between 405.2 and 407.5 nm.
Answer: 8.68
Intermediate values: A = 6.2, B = 8.68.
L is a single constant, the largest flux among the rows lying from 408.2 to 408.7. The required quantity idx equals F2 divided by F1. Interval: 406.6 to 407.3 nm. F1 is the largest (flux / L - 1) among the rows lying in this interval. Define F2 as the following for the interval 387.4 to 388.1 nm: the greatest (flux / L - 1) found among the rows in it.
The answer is 9.1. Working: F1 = -0.02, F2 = -0.23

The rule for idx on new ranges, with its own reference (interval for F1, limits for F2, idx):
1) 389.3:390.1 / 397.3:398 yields 1.0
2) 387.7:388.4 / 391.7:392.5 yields 0.9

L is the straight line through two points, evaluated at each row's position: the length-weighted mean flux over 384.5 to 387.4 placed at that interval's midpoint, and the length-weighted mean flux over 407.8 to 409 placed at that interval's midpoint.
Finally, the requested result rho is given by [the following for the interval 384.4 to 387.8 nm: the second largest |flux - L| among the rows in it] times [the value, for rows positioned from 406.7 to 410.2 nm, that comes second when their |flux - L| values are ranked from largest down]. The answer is 3.8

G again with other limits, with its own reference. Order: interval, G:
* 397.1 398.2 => 397.20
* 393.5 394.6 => 393.60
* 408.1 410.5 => 410.10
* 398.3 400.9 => 400.50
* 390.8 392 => 390.90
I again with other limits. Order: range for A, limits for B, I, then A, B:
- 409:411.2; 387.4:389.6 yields 8.74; 8.7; 6.61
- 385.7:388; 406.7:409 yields 9.04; 6.4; 9.04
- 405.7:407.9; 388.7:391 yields 8.60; 8.6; 6.40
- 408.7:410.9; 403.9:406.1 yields 8.95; 8.9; 8.75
